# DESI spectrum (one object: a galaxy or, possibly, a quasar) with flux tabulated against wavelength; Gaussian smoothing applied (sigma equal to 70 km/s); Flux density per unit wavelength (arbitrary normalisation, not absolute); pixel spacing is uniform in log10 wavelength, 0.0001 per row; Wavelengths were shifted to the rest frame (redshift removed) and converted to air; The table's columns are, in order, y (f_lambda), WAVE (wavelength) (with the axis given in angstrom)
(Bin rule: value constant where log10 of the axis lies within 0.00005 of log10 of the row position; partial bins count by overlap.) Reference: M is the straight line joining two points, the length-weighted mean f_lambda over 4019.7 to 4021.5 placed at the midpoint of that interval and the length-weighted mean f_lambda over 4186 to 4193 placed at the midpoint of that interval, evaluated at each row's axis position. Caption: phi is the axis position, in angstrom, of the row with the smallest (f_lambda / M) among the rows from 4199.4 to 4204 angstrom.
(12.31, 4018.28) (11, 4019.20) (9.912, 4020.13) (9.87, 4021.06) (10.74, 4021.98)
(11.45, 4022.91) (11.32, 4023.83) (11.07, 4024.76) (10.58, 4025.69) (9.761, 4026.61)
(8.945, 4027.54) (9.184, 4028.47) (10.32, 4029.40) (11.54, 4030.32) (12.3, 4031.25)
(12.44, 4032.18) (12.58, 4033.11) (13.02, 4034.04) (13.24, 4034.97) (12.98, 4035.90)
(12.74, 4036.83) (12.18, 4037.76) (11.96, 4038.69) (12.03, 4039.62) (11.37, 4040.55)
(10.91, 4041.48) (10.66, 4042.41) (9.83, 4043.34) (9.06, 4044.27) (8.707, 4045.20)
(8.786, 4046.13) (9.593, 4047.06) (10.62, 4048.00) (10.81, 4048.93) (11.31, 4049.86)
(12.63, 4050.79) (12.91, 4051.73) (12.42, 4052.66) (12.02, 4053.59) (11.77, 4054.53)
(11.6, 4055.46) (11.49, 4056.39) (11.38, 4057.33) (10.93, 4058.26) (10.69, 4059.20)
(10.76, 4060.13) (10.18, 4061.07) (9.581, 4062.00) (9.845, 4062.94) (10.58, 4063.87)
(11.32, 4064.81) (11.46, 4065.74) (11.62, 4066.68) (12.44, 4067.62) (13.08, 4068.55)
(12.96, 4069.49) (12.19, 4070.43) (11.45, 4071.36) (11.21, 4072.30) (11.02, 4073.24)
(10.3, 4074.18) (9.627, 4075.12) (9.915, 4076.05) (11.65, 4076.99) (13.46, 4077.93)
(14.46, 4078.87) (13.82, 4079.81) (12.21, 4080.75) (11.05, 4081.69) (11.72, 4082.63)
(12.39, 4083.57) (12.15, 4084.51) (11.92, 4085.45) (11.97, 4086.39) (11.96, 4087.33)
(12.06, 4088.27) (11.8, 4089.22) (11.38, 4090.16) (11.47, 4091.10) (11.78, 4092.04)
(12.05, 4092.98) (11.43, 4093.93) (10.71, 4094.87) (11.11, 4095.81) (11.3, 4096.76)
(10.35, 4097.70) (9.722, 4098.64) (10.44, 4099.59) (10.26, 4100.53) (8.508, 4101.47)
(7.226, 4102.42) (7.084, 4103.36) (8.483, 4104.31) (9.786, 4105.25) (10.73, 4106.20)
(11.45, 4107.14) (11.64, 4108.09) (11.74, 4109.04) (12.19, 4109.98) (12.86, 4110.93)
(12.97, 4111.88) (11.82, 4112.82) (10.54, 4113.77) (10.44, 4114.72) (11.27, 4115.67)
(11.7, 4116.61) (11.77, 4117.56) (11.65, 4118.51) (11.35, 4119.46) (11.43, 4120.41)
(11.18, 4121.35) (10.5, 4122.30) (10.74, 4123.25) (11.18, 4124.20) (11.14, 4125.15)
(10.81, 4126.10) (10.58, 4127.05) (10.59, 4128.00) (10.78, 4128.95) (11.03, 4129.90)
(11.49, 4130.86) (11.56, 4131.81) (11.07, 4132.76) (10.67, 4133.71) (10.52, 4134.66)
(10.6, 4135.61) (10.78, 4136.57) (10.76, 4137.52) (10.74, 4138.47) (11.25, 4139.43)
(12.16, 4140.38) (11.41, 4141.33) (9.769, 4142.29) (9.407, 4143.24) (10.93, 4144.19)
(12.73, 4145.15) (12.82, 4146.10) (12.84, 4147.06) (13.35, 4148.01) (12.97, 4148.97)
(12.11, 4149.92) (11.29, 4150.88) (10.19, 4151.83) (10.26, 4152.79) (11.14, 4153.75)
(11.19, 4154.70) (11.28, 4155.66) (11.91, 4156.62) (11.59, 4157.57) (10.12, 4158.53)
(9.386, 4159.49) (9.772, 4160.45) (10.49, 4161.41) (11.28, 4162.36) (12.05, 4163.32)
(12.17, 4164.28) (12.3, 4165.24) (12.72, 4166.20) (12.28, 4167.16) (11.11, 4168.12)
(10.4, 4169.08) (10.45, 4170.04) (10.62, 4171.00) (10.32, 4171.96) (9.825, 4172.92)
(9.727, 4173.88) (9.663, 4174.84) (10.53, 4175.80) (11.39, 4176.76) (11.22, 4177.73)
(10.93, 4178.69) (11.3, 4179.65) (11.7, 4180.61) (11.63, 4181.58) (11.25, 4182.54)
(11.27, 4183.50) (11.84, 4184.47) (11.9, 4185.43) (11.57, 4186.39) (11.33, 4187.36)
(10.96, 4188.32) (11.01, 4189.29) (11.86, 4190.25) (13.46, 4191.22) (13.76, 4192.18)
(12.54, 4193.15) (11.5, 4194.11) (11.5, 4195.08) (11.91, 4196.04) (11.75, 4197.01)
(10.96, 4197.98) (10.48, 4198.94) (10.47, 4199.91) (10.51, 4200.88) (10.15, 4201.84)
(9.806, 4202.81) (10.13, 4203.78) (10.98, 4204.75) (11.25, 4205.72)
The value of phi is 4202.81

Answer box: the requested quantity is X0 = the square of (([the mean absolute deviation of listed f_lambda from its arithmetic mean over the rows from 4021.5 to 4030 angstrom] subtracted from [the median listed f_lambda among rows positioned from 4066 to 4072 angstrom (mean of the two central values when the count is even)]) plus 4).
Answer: 243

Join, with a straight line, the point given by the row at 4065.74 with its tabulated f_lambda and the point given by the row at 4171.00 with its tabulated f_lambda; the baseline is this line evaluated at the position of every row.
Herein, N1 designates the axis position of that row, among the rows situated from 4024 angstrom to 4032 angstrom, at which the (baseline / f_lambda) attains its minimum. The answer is 4031.25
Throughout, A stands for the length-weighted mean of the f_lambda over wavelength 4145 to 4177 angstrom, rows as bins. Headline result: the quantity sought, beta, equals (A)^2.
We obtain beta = 126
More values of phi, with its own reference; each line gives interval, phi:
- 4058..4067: 4062.00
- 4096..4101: 4098.64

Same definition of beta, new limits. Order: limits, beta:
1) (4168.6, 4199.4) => 127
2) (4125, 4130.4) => 116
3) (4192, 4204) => 124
